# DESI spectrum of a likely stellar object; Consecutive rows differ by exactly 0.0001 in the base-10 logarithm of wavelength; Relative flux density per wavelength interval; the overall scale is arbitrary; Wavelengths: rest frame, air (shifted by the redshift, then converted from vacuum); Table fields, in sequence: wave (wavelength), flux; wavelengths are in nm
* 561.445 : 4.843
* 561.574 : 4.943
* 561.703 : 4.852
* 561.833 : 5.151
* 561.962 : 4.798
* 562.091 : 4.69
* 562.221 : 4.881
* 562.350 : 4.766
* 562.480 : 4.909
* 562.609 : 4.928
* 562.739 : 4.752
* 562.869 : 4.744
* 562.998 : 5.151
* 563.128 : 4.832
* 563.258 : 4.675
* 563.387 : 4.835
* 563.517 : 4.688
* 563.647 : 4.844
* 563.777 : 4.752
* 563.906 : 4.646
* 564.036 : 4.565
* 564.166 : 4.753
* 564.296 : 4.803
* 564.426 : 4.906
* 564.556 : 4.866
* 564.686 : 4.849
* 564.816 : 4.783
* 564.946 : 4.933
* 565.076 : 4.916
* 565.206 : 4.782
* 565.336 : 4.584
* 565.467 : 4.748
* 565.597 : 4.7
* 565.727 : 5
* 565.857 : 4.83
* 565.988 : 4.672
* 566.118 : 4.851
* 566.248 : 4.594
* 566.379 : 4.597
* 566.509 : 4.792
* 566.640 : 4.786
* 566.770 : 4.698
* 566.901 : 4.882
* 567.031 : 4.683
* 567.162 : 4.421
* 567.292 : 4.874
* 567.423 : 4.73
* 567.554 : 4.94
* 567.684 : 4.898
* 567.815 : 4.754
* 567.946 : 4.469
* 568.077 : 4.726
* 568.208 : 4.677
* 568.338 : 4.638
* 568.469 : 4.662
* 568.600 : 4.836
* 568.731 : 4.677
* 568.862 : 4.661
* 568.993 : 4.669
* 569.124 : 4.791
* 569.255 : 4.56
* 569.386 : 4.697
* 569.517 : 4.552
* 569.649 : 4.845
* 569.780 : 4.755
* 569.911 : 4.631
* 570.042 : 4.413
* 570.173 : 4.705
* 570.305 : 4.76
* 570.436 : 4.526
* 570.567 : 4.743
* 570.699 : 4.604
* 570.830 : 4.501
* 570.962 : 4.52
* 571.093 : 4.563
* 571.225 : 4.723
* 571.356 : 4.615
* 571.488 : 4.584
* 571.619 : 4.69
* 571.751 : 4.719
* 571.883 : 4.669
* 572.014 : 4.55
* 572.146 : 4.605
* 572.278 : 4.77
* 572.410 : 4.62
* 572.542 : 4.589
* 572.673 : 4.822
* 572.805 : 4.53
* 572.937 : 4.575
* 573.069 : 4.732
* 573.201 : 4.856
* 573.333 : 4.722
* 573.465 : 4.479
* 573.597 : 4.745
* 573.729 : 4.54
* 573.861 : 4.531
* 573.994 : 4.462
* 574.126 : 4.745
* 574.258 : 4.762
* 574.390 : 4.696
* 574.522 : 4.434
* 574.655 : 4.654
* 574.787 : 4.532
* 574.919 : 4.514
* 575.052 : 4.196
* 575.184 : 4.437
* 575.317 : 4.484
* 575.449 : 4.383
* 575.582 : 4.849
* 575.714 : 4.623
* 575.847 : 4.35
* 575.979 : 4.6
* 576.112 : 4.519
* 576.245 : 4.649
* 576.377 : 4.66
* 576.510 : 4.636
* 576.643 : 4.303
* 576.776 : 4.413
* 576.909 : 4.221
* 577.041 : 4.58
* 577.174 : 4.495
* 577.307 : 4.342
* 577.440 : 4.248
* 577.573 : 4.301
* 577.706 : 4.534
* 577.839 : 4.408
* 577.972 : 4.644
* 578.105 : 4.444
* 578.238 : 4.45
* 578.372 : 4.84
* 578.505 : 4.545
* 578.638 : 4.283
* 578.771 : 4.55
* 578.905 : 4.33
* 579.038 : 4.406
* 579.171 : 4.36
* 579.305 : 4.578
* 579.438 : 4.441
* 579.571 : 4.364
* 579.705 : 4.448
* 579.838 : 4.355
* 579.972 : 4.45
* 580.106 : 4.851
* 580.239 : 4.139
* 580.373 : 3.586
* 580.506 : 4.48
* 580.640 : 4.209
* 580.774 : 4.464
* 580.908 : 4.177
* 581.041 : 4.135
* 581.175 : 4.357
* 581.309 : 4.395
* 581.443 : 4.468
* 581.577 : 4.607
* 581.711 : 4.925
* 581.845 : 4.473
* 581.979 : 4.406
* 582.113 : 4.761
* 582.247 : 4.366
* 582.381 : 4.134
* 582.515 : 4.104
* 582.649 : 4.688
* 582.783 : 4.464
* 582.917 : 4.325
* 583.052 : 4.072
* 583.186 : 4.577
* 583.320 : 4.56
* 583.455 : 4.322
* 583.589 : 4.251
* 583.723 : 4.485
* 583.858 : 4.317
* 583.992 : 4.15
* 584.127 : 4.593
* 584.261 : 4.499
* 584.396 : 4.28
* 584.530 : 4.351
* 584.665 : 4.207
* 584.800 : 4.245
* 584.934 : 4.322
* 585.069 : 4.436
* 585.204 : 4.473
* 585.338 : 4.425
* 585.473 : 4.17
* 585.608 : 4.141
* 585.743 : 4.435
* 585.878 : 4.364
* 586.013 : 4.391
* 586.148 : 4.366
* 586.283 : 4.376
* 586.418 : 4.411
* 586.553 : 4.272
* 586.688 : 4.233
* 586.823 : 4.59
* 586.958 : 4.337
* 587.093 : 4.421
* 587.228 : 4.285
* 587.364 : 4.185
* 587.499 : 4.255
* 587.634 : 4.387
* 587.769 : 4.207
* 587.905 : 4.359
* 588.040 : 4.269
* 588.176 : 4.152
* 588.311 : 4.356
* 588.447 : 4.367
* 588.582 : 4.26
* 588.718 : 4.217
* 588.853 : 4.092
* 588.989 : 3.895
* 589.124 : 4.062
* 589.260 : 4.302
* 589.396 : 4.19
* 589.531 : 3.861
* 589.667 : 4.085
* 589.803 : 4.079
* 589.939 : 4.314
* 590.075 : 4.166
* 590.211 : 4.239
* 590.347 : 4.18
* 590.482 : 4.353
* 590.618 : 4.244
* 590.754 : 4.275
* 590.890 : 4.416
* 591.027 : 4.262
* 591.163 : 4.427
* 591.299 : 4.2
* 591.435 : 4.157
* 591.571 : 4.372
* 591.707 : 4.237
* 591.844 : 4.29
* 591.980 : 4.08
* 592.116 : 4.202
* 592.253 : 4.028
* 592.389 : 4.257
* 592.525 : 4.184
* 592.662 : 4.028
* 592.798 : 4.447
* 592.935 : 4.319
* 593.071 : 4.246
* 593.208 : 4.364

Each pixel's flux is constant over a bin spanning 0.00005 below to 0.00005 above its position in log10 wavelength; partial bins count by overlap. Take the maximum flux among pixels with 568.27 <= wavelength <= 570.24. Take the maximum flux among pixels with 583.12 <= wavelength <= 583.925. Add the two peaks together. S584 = 9.42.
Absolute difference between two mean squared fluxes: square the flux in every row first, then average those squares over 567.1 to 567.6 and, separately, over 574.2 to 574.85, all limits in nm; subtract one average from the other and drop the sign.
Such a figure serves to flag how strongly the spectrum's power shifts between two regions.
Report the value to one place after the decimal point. 1.2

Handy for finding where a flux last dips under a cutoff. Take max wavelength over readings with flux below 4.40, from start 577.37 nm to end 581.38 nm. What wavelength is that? 581.309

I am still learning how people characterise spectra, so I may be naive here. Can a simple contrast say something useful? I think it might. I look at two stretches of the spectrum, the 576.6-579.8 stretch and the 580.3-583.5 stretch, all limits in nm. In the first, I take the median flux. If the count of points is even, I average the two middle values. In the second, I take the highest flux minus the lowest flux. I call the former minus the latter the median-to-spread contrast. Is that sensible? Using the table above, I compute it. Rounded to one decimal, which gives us 3.1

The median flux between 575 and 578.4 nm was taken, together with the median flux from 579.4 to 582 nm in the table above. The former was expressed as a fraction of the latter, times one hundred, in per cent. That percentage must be 101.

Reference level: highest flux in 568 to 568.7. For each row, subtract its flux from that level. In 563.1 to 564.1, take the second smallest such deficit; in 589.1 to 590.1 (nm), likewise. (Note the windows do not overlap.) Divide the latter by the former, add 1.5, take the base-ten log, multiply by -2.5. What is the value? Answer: -6.8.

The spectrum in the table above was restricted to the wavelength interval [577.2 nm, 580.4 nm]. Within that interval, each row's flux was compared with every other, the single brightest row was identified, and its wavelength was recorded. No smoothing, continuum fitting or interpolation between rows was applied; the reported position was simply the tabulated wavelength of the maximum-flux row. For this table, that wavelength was 580.106 nm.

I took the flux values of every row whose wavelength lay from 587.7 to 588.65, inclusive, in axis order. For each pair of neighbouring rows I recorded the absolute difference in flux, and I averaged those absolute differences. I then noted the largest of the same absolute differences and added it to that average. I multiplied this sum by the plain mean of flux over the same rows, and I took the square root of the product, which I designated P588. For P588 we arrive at 1.17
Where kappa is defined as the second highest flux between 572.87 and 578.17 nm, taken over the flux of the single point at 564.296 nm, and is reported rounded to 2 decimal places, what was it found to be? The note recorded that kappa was 1.01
